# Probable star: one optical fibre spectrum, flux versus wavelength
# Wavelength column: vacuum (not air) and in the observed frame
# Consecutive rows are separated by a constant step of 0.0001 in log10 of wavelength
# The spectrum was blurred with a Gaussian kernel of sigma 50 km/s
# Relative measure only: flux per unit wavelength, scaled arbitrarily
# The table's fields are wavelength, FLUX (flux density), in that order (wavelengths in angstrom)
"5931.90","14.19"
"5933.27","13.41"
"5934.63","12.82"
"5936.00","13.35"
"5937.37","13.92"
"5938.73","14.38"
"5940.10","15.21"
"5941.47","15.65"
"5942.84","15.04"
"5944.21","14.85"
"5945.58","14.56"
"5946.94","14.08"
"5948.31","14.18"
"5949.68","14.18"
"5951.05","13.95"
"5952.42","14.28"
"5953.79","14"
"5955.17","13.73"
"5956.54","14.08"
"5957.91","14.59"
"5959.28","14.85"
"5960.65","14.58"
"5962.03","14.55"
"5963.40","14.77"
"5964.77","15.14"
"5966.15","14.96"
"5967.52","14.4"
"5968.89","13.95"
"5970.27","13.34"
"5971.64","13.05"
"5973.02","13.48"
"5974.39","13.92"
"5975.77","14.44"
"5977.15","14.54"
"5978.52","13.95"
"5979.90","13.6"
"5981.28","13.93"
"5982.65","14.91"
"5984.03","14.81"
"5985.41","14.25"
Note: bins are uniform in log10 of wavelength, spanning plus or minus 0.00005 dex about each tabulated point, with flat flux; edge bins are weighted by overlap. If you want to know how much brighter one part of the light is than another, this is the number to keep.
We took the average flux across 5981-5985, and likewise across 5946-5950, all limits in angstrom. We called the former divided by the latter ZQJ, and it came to 1.03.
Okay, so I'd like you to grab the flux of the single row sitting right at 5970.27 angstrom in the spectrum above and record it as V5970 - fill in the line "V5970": 13.34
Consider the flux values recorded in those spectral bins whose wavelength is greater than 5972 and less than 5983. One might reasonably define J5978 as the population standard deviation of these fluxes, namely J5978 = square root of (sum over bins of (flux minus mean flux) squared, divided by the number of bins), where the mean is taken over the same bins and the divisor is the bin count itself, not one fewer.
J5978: 0.46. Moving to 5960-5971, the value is 0.54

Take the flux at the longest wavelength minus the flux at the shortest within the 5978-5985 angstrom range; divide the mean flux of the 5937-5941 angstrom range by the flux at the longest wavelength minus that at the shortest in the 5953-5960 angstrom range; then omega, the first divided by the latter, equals 0.05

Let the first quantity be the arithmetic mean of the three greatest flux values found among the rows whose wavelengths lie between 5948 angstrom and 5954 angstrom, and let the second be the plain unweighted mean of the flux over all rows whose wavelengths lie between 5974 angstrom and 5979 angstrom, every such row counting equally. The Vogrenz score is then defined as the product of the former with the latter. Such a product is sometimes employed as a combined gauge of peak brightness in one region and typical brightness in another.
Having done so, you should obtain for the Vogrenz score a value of 202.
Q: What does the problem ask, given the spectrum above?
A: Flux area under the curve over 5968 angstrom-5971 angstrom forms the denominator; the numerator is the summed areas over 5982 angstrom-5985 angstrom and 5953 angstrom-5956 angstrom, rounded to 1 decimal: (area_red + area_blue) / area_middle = 2.1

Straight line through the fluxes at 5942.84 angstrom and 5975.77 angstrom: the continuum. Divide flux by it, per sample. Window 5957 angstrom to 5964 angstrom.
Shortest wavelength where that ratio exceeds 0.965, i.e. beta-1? 5957.91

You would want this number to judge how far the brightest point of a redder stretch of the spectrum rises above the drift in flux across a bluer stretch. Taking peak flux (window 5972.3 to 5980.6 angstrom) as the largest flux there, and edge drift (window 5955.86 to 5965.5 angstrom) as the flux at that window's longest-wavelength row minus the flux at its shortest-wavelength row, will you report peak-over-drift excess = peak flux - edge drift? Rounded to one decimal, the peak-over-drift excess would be 13.5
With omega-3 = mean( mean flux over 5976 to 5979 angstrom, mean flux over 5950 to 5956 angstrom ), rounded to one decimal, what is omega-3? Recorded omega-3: 14.1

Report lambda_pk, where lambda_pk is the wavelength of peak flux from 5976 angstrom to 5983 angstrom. 5982.65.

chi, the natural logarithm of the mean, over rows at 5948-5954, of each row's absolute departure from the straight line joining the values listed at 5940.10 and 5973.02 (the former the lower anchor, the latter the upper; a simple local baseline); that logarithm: -0.7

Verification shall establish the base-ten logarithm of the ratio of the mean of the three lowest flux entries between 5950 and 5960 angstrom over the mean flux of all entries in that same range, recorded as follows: -0.0098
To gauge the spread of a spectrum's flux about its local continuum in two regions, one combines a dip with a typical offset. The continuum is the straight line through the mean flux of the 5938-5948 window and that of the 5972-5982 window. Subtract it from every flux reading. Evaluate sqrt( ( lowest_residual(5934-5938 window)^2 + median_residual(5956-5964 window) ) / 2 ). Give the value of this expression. 1.59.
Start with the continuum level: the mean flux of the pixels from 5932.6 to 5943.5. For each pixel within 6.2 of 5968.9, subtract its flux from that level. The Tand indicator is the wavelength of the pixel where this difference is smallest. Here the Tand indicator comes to 5964.77 angstrom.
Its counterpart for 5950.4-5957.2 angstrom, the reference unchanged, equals 5952.42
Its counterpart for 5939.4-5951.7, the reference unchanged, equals 5941.47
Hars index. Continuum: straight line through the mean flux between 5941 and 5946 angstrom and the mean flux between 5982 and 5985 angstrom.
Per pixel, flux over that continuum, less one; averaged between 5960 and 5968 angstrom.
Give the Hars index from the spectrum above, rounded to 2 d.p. -0.01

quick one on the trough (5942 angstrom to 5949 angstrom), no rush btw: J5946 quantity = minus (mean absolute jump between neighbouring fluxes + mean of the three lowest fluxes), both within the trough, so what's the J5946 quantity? -14.5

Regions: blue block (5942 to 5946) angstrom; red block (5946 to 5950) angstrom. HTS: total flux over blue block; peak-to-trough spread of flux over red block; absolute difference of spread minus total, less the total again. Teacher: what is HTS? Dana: -0.10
